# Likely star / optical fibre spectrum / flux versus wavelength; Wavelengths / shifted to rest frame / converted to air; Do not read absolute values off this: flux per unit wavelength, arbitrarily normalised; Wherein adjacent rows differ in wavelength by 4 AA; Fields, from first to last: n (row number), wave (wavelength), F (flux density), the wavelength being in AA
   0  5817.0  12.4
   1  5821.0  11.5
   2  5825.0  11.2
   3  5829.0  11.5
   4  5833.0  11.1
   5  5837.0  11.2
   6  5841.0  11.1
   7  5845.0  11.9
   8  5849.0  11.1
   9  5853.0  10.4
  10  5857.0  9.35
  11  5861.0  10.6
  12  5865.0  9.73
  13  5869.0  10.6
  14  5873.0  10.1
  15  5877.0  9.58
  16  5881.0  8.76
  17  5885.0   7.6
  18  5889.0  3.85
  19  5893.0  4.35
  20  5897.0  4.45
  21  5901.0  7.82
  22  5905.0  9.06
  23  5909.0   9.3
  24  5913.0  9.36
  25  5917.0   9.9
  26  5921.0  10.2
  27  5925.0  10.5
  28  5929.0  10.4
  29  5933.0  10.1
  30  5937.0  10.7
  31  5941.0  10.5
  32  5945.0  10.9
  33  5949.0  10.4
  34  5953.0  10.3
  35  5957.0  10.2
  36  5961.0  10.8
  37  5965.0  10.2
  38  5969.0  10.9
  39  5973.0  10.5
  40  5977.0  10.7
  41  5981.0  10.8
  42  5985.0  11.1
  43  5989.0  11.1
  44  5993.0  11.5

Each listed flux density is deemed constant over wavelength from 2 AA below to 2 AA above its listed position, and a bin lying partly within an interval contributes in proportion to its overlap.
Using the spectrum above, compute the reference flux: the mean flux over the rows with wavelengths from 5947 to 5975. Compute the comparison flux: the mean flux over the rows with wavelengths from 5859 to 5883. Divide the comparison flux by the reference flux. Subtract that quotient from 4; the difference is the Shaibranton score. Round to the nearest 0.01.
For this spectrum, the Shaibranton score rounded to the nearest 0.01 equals 3.06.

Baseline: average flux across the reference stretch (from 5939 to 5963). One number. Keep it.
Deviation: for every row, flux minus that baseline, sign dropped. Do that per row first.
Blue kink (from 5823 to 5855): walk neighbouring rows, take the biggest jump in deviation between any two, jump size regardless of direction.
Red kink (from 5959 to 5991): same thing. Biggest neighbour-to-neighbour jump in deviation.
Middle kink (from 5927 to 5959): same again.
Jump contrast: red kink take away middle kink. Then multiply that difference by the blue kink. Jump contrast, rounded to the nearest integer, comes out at 0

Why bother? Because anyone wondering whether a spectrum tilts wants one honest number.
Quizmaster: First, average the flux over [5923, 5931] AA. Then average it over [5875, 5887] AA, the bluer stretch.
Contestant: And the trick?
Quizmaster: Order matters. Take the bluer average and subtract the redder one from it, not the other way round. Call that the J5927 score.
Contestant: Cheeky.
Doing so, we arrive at -2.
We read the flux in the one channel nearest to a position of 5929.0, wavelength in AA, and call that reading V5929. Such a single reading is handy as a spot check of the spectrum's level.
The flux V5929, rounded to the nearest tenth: 10.4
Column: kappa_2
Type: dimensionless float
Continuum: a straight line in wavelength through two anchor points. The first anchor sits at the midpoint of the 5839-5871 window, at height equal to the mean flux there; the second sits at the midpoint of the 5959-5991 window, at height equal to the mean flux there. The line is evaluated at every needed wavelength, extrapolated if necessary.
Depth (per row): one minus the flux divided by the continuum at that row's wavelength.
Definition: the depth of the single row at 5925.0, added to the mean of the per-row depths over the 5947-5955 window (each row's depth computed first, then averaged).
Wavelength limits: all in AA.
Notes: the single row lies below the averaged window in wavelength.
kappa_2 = 0.05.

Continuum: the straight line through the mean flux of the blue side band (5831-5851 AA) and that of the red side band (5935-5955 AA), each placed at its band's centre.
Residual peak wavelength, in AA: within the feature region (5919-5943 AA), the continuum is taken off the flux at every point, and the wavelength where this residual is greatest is 5937.0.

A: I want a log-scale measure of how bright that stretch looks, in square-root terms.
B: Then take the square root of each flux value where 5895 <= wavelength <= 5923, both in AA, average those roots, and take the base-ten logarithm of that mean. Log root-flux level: 0.464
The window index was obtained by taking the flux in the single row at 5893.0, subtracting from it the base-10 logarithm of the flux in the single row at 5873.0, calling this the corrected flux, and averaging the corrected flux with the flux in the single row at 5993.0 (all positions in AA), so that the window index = 7.4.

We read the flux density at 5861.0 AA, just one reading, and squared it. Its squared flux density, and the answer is 112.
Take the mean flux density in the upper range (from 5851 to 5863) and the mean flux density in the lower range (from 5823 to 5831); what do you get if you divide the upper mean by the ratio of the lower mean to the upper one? 9.0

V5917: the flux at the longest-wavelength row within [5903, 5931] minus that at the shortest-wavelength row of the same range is 1.34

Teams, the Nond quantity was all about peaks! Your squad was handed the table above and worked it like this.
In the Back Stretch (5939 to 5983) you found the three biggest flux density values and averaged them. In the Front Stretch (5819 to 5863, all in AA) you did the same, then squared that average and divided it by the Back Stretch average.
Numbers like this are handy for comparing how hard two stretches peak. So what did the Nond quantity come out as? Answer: 12.5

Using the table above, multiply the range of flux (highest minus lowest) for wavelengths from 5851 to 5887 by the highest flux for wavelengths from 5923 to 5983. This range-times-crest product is 33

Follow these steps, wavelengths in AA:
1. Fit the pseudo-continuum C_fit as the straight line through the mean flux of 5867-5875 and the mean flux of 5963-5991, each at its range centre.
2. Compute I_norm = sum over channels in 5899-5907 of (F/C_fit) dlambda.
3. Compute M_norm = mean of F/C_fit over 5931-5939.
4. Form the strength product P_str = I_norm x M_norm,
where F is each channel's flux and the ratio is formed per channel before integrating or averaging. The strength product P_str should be 6.3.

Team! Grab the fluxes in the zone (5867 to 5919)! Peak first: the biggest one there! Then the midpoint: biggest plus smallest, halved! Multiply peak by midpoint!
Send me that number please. 77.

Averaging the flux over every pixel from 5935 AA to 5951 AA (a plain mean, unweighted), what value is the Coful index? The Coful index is 10.6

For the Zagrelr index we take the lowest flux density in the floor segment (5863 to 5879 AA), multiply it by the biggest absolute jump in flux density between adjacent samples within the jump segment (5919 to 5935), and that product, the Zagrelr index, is 2.9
